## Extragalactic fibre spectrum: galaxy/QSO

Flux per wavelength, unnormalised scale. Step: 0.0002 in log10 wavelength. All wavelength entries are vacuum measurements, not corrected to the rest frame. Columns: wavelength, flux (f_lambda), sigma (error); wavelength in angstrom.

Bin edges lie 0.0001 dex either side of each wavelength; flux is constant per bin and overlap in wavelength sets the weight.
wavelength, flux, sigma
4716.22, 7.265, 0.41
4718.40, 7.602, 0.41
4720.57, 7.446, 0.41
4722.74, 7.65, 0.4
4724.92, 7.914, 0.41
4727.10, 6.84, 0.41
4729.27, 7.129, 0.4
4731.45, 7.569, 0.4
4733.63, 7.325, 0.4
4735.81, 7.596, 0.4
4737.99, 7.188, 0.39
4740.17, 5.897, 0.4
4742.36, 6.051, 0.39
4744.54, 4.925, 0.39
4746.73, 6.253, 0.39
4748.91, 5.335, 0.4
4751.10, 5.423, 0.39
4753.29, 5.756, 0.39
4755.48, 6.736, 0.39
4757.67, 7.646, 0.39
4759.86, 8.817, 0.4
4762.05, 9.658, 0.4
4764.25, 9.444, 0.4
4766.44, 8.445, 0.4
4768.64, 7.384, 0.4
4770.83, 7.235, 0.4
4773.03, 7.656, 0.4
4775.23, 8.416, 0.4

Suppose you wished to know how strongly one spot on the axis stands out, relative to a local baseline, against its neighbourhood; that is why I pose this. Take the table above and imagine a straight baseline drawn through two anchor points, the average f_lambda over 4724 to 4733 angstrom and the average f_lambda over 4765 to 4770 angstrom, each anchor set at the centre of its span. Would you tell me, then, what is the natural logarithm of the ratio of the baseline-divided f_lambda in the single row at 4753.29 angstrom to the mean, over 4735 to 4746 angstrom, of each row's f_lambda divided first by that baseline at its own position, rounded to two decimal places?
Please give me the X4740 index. -0.12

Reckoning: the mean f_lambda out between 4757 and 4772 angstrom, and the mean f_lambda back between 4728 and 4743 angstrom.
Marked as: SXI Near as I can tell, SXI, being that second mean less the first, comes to -1.4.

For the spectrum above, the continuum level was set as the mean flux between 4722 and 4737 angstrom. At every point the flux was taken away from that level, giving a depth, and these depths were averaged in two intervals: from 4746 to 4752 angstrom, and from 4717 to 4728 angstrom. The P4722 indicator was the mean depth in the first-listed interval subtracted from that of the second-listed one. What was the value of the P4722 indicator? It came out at -2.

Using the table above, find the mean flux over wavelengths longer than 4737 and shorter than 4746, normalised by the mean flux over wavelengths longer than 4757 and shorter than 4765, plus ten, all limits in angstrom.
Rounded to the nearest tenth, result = 10.7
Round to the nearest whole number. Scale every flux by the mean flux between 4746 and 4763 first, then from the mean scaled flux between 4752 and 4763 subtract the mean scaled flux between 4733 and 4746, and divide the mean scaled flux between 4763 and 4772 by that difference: 7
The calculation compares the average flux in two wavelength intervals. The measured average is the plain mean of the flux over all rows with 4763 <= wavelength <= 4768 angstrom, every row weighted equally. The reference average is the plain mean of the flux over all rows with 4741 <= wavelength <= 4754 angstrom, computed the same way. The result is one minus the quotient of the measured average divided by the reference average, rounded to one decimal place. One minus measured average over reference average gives -0.6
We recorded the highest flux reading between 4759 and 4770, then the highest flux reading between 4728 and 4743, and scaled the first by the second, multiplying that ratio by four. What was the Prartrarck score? 5.1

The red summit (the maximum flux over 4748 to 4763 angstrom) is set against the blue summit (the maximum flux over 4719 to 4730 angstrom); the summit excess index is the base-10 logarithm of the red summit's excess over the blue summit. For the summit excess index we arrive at 0.24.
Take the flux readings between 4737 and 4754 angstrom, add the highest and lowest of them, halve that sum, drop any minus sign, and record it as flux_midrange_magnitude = 6.1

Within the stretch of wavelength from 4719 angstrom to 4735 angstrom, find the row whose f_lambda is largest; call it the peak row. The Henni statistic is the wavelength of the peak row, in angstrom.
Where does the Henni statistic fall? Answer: 4724.92 angstrom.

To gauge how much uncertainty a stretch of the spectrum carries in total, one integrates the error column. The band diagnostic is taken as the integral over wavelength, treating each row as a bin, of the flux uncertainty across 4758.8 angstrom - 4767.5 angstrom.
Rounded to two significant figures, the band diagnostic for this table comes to 3.5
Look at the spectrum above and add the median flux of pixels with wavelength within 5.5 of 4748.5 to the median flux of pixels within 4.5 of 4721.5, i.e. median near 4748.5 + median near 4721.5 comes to 13.0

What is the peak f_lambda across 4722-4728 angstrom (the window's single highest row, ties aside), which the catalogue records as 7.914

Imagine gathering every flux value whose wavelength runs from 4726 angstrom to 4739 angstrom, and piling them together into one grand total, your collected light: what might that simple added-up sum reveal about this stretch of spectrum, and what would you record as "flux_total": 44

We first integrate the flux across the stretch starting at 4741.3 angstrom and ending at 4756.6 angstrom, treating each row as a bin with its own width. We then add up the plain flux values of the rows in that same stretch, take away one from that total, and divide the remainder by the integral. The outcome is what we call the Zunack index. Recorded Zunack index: 0.446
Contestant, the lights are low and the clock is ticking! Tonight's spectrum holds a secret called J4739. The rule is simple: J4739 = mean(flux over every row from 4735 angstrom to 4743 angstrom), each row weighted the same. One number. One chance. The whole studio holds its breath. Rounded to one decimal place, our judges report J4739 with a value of 6.7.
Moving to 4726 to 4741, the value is 7.1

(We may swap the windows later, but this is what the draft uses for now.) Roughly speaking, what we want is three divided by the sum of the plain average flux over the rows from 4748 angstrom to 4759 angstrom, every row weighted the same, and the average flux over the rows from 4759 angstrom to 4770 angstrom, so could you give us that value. 0.201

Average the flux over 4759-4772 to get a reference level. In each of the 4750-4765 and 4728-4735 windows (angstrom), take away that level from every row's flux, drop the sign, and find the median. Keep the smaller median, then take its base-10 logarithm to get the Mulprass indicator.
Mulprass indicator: 0.06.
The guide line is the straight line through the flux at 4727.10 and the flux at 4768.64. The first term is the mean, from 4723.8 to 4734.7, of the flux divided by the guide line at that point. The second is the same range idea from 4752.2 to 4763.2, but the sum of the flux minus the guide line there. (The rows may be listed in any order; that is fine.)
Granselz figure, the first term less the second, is -1.3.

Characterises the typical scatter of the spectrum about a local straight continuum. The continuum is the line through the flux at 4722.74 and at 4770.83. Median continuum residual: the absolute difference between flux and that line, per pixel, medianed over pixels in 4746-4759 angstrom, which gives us 1.4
